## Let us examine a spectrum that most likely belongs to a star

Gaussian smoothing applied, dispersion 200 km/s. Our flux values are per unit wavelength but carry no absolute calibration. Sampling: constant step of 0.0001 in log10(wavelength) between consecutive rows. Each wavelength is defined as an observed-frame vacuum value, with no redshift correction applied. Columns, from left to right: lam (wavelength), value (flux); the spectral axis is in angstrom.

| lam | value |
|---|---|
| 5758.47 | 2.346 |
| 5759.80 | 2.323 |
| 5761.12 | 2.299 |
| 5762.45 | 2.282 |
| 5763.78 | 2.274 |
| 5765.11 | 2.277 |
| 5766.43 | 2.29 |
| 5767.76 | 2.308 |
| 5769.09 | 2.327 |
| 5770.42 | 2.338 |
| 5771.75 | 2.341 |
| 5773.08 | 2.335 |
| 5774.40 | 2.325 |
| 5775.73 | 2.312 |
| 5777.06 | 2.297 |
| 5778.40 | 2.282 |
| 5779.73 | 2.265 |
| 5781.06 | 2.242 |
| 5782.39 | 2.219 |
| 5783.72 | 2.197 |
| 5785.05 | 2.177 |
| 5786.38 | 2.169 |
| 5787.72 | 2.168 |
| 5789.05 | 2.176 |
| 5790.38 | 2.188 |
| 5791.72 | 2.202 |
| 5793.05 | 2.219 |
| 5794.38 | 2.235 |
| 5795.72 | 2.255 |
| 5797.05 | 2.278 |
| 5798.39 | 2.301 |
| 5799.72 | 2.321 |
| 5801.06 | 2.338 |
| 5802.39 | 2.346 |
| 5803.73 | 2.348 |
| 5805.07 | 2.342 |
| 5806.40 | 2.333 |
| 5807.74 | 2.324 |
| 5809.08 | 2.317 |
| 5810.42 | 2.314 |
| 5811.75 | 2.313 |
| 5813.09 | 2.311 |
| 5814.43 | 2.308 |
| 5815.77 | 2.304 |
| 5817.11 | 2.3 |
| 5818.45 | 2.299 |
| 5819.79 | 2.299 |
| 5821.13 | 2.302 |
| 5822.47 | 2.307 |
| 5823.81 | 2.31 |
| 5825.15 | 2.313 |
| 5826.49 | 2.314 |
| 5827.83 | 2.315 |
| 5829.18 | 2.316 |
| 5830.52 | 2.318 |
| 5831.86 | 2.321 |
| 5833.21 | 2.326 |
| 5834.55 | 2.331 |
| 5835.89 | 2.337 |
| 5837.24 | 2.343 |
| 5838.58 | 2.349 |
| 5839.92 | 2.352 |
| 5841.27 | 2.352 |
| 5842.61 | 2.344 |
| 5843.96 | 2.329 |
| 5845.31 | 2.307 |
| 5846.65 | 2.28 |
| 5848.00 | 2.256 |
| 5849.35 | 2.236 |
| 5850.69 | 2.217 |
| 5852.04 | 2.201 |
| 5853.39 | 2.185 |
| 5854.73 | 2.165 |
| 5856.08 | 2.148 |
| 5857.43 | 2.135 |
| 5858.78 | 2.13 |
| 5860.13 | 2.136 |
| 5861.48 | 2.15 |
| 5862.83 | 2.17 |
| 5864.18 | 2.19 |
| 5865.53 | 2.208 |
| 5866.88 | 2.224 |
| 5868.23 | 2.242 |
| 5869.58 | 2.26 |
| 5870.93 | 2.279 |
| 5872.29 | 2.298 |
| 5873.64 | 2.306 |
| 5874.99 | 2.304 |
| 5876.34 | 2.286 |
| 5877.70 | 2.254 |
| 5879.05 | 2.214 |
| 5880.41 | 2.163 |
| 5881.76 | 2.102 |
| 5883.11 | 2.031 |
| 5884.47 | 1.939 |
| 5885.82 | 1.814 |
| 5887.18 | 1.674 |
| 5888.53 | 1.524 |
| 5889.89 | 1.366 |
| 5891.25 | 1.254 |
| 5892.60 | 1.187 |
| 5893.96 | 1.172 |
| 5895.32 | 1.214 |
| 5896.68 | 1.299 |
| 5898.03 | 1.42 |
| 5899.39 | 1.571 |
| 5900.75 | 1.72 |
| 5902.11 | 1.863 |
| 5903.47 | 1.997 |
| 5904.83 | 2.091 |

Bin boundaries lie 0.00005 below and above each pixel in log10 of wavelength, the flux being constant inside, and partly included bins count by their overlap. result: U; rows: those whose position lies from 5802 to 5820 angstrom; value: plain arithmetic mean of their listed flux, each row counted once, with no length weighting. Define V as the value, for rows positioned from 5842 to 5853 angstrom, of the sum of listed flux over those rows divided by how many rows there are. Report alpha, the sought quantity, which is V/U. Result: 0.98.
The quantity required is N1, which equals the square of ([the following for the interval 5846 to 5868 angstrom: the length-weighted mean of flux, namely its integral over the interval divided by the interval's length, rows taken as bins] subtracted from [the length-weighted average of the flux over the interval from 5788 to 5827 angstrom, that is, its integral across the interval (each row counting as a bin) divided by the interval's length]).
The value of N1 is 0.0105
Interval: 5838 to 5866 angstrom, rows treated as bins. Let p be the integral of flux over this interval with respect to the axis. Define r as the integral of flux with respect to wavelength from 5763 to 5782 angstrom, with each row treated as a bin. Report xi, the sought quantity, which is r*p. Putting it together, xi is 2728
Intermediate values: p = 62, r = 44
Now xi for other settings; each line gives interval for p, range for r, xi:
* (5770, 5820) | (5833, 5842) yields 2405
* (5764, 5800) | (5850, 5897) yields 7607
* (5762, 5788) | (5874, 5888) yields 1719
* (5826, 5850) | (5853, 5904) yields 5487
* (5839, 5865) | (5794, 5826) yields 4279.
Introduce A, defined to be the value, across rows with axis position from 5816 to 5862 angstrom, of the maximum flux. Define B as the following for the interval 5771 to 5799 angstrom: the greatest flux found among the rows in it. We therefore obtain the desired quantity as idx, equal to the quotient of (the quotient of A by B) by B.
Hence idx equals 0.429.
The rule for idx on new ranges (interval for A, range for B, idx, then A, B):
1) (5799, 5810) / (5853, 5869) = 0.467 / 2.348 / 2.242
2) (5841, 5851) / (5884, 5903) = 0.626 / 2.352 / 1.939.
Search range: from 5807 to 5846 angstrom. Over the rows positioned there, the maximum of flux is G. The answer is 2.352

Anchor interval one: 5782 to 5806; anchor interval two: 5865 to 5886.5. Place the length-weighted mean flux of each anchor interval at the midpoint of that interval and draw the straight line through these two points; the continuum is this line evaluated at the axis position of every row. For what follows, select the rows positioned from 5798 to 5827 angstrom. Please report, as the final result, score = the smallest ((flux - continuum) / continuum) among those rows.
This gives 0.02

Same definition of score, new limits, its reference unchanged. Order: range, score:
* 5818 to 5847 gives 0.03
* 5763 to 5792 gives -0.04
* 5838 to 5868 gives -0.03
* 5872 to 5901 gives -0.46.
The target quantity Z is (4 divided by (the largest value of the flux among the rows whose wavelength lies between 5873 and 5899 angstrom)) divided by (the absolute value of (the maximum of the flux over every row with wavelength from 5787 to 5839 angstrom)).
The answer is 0.738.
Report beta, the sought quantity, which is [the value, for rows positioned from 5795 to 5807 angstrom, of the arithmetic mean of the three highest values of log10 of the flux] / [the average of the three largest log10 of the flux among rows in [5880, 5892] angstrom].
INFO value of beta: 1.15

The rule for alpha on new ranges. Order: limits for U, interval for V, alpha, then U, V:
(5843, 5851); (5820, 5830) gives 1.02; 2.27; 2.31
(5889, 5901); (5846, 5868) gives 1.61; 1.36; 2.19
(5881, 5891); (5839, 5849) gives 1.30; 1.78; 2.32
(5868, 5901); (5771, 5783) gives 1.25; 1.84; 2.29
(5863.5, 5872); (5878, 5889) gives 0.87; 2.23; 1.93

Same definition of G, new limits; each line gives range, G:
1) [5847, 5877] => 2.306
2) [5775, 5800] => 2.321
